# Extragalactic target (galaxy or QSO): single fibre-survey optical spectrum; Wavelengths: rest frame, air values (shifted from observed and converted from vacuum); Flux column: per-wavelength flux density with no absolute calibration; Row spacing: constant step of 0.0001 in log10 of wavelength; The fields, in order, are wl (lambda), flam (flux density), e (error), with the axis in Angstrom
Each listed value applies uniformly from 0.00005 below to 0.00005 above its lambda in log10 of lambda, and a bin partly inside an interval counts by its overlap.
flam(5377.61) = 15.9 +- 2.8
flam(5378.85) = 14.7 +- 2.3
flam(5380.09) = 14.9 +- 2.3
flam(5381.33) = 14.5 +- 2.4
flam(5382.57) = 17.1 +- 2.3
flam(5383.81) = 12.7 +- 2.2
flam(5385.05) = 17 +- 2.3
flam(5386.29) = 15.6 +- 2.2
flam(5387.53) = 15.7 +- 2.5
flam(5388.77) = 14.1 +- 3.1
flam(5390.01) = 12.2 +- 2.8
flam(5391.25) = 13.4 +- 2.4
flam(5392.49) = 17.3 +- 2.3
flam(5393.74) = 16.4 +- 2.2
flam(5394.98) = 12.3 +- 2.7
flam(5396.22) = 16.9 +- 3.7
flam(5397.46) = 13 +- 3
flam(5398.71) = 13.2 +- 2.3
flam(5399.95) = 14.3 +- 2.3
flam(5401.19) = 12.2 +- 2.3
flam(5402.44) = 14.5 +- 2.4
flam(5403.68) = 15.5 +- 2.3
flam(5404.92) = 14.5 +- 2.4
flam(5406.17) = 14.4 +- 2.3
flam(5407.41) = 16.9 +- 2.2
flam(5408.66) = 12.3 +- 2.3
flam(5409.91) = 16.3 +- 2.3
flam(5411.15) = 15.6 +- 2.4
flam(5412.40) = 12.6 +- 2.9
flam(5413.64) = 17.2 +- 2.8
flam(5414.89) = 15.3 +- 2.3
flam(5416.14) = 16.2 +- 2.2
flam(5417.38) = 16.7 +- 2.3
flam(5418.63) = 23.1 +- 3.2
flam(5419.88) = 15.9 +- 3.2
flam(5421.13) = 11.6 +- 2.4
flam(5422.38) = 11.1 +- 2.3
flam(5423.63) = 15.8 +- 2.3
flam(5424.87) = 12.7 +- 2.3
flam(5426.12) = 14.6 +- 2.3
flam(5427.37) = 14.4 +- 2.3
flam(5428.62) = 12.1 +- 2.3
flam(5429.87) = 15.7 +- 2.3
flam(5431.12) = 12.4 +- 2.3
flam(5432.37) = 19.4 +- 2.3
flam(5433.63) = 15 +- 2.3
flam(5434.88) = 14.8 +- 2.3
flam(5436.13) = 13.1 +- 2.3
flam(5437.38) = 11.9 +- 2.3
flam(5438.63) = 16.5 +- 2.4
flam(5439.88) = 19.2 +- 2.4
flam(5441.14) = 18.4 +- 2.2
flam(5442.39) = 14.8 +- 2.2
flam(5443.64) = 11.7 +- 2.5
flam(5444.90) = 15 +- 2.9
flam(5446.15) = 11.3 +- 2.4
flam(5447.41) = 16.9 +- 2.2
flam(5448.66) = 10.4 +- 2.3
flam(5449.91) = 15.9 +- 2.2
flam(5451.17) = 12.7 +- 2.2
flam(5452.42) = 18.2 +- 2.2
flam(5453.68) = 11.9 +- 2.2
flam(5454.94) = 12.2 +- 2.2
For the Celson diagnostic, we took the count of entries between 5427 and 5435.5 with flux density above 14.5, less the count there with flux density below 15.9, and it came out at -2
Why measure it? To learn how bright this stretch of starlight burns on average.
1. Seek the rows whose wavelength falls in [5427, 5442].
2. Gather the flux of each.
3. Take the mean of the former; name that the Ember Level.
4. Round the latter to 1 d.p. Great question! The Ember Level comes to 15.2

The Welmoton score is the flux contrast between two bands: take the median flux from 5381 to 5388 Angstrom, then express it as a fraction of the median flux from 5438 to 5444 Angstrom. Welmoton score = 0.95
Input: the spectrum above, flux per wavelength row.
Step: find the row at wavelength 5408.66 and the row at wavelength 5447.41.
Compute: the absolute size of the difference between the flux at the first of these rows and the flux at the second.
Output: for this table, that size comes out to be 4.6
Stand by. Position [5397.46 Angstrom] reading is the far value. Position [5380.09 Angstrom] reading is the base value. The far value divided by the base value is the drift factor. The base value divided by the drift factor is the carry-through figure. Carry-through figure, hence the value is 17.1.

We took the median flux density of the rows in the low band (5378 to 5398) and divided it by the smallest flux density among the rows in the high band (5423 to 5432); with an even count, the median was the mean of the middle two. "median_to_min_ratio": 1.22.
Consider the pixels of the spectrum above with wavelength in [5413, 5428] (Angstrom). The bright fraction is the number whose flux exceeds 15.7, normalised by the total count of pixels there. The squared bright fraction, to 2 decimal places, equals 0.25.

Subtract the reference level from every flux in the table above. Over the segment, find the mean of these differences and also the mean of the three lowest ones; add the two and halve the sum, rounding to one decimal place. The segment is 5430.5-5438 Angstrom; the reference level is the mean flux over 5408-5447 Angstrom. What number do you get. -1.5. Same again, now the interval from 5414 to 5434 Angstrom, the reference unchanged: -1.6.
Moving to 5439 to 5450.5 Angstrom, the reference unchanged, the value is -1.9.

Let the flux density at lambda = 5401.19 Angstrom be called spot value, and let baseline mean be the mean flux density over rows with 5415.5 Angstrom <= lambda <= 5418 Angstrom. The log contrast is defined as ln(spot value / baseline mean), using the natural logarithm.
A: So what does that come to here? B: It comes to -0.30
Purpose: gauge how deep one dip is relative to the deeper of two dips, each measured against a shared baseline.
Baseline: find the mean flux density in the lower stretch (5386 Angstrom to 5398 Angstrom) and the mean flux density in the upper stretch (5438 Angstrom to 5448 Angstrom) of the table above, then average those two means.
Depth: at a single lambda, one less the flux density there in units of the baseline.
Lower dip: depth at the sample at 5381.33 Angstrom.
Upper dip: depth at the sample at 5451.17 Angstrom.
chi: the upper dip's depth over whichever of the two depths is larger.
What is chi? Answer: 1.0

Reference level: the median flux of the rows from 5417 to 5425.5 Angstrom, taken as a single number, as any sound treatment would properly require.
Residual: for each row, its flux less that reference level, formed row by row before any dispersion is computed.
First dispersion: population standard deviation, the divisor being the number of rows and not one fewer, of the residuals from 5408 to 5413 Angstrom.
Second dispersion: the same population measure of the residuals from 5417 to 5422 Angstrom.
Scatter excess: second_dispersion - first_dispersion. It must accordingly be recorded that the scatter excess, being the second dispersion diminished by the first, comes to 2.3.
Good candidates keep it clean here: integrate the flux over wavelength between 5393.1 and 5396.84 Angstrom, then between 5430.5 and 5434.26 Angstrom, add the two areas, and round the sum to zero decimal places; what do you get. 115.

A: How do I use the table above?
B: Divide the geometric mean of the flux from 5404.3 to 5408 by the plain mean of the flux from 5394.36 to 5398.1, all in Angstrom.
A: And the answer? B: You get 1.08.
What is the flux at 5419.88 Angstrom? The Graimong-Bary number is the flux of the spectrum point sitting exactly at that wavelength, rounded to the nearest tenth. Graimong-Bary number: 15.9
